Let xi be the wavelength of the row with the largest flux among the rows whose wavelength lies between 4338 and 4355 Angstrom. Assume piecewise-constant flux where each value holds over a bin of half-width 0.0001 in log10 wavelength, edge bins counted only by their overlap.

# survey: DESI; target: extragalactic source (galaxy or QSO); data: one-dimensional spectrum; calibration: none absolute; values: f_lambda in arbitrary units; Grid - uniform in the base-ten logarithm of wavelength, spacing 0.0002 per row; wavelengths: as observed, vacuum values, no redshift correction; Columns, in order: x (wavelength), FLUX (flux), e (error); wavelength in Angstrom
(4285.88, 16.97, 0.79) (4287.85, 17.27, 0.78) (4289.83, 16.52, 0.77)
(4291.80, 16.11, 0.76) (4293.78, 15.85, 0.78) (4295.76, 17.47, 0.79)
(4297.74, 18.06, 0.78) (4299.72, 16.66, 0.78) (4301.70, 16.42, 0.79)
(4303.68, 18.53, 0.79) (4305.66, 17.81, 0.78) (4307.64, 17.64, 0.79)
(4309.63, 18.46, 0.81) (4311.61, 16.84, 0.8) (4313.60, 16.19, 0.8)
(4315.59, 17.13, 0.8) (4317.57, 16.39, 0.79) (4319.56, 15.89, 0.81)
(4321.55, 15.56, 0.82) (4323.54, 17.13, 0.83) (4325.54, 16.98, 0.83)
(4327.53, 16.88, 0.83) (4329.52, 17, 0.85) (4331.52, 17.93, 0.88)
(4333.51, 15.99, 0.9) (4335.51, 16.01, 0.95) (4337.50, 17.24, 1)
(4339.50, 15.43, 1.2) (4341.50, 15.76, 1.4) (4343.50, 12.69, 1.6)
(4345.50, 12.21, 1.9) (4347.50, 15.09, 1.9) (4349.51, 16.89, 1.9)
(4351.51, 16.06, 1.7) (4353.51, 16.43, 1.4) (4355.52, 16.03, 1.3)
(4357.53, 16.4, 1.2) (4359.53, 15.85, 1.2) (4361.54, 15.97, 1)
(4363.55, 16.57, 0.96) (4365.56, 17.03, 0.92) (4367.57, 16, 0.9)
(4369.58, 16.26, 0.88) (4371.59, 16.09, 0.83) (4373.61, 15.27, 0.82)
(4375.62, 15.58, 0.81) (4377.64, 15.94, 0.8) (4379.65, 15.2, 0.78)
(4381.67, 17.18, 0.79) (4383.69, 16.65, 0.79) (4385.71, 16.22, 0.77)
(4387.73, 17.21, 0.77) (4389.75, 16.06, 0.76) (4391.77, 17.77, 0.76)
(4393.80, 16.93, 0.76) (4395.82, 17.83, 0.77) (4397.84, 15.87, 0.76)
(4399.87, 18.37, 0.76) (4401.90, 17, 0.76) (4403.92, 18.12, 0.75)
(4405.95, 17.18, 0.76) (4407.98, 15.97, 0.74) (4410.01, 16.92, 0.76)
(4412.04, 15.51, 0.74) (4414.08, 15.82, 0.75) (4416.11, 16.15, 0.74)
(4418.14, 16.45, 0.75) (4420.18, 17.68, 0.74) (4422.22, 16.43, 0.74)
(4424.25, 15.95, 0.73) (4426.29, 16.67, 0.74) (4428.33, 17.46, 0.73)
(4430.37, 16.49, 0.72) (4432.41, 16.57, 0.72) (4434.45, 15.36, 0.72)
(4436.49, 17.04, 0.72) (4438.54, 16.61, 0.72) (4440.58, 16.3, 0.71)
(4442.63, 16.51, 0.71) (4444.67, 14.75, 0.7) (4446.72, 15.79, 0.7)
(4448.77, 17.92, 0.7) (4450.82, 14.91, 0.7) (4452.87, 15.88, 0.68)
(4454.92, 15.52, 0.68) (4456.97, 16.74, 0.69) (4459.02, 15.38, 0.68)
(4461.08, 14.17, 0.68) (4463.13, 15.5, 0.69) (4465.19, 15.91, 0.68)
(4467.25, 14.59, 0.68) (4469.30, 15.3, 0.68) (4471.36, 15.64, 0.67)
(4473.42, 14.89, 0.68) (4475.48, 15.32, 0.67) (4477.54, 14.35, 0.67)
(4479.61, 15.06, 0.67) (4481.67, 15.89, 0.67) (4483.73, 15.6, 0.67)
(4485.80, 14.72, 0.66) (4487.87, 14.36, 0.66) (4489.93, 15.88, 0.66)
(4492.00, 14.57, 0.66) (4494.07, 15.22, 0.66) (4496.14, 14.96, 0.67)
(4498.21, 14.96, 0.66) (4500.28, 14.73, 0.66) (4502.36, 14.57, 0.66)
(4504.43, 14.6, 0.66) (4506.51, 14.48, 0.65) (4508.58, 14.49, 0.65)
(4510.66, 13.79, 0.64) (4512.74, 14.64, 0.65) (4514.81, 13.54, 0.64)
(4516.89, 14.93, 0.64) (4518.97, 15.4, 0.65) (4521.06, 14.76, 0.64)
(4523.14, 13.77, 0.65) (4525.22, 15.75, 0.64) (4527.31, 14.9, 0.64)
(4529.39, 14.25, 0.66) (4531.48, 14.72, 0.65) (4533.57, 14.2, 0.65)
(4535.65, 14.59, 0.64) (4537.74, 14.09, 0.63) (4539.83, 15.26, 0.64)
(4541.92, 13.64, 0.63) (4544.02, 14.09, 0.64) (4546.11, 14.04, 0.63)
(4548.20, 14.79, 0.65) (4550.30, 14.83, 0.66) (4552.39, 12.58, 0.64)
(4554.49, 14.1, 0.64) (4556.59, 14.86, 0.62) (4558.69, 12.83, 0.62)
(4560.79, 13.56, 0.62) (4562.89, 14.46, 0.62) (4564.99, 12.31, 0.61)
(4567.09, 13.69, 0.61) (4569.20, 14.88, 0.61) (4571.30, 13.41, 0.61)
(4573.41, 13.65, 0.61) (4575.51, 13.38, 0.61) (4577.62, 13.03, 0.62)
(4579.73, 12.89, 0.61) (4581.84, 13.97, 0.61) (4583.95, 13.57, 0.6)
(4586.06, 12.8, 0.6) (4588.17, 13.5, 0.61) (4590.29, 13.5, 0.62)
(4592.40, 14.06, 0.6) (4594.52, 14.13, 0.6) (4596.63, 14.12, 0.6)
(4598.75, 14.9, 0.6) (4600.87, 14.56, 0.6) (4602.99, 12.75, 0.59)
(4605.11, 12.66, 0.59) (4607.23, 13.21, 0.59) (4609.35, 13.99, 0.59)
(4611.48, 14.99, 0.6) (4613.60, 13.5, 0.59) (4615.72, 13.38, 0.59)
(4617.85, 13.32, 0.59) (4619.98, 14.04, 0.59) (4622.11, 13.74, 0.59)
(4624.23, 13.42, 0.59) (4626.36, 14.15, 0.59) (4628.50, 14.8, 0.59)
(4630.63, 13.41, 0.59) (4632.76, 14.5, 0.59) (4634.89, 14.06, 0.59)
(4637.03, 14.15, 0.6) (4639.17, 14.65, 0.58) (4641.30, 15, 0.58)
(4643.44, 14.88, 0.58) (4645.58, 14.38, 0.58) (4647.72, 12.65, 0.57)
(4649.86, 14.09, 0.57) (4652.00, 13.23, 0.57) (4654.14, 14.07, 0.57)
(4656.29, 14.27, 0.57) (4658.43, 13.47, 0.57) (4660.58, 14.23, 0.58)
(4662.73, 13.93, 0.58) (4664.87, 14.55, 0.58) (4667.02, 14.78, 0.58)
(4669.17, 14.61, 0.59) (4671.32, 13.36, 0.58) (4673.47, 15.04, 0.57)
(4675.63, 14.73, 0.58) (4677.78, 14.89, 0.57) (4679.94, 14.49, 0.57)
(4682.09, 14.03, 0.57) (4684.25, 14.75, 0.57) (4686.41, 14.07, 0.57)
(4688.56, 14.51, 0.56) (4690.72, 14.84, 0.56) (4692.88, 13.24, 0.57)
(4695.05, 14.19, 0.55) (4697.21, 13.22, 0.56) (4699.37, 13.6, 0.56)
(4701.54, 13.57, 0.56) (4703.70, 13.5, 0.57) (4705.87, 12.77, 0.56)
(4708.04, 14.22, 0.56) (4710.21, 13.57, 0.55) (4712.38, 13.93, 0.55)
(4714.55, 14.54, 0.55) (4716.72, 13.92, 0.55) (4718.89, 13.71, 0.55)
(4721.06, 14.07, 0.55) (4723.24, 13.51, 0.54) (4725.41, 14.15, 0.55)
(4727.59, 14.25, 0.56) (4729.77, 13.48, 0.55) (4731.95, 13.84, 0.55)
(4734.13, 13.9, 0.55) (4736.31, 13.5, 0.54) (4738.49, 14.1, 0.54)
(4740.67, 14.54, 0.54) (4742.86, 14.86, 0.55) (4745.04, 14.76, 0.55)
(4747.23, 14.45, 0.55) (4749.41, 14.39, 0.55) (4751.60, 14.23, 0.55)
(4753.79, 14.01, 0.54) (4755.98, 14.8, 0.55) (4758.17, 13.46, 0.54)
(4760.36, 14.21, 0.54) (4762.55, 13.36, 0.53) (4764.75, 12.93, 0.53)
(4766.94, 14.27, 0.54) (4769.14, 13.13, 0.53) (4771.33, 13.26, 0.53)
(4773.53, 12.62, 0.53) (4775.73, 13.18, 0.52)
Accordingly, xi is 4349.51 Angstrom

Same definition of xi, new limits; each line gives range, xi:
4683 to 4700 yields 4690.72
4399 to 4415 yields 4399.87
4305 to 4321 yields 4309.63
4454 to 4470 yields 4456.97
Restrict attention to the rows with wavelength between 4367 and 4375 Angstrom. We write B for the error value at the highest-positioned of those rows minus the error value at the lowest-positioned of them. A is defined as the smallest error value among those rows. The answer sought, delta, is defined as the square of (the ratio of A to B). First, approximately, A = 0.82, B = -0.08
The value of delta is 105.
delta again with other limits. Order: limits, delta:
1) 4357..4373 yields 5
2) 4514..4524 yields 4096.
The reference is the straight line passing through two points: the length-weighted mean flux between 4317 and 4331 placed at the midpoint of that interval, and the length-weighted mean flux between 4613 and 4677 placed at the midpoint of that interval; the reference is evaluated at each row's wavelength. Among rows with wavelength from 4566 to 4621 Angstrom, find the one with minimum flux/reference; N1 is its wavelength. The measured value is 4605.11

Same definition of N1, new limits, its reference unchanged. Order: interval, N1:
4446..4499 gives 4461.08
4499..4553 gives 4552.39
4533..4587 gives 4564.99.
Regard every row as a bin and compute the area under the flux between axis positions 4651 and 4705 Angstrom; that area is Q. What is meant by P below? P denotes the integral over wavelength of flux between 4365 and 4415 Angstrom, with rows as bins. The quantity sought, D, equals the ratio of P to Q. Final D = 1.09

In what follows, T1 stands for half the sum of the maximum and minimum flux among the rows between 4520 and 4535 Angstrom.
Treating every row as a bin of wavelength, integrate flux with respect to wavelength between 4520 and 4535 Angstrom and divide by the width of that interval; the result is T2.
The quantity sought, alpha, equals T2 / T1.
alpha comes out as 0.991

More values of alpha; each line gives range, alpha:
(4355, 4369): 0.990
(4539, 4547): 0.985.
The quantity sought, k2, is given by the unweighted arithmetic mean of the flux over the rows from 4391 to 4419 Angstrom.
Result 16.8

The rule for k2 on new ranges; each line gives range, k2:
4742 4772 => 14.0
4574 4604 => 13.7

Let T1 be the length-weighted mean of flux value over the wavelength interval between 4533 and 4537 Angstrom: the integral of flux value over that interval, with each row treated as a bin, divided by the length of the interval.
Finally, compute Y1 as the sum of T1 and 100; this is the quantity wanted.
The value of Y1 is 114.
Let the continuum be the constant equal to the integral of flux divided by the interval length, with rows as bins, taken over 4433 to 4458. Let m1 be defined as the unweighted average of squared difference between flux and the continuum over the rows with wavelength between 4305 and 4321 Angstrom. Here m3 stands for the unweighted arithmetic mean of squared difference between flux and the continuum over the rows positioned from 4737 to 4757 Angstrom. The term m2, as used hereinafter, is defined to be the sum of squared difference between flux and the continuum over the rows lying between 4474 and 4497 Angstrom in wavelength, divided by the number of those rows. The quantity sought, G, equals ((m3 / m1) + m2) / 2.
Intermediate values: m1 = 1.5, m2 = 1.4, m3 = 2.8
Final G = 1.6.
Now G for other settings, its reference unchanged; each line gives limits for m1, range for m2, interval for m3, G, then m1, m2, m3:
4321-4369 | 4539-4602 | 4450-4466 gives 3.1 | 1.6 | 5.7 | 0.9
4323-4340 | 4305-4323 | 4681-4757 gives 3.3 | 0.9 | 1.4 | 4.6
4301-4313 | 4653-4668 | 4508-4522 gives 2.5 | 2.8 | 3.9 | 3.0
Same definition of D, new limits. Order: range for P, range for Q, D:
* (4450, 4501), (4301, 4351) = 0.95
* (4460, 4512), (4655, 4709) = 1.02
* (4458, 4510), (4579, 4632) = 1.07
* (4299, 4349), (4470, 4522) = 1.06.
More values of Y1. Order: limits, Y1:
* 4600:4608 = 113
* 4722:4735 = 114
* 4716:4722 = 114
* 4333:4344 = 116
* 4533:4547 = 114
